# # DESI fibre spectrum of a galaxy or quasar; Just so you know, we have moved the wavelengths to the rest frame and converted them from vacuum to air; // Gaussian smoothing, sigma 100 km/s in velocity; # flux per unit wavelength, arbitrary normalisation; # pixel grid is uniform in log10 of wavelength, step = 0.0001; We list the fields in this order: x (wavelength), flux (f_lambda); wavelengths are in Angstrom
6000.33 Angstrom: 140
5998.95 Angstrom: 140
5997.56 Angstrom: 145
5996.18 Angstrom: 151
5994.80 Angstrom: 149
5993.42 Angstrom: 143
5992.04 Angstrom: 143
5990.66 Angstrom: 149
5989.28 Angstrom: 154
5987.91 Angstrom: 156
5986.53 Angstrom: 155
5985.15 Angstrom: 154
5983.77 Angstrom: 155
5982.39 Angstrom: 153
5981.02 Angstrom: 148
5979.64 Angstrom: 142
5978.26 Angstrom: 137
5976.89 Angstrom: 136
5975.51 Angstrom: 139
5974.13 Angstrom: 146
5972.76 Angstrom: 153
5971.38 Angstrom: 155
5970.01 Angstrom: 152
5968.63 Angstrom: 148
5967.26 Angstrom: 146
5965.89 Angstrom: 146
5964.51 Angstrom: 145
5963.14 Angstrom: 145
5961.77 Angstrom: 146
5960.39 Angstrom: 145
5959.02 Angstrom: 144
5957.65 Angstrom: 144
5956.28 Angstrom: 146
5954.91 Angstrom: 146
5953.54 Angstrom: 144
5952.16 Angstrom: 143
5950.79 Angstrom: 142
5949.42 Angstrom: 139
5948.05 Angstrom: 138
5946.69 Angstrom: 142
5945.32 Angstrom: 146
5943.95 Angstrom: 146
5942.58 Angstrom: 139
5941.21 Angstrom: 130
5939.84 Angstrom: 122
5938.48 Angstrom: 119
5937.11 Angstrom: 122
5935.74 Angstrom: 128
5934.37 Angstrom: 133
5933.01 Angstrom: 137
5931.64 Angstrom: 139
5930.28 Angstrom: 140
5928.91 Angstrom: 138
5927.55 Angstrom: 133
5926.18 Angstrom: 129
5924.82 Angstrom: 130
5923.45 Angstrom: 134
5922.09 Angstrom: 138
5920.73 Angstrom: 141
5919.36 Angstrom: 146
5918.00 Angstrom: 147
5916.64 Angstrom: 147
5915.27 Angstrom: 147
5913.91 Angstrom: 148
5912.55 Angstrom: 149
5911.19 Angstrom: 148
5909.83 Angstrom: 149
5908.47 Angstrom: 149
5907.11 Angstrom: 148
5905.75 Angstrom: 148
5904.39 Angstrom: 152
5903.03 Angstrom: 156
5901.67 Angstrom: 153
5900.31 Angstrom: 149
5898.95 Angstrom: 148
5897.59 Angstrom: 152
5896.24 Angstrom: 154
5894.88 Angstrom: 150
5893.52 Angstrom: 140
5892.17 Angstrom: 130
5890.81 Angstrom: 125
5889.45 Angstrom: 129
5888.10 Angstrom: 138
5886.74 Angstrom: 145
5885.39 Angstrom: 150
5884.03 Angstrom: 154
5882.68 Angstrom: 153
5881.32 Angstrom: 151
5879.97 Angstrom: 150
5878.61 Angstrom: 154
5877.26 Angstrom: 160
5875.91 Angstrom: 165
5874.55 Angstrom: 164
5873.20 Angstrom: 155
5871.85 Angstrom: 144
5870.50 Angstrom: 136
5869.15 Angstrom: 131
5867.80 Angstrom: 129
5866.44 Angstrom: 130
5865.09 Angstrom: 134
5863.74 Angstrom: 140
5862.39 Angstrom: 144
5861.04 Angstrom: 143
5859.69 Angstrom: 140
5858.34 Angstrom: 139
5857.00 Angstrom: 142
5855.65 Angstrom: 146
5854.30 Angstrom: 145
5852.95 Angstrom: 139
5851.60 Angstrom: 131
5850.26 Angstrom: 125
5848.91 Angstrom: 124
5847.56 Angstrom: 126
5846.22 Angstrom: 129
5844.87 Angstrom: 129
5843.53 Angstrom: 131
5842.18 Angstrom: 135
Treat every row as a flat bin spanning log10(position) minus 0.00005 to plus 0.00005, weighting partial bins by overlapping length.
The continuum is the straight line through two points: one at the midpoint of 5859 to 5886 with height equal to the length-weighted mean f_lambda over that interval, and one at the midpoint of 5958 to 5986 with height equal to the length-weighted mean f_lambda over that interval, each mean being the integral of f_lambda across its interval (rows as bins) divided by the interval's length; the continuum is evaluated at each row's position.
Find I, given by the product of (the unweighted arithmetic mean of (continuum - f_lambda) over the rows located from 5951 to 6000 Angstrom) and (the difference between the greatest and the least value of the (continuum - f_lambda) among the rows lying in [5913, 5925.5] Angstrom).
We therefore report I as -3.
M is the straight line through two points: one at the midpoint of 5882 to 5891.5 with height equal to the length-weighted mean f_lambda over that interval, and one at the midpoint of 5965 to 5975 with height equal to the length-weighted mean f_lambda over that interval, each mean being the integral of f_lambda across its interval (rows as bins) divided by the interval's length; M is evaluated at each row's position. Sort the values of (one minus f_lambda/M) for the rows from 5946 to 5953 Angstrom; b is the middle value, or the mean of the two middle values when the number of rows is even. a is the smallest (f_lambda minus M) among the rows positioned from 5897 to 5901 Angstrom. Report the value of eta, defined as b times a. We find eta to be 0.2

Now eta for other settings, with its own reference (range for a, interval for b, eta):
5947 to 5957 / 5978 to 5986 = 0.0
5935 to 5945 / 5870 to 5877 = 2.8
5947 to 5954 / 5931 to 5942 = -1.1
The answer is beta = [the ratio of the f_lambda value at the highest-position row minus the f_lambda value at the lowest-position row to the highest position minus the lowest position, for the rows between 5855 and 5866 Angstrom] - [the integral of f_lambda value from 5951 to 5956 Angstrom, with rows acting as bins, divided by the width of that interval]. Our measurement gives -145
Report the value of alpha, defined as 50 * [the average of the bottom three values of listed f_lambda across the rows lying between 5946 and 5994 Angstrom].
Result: 6850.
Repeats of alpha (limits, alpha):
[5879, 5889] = 7217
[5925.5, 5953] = 6050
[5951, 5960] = 7183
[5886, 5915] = 6400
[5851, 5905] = 6383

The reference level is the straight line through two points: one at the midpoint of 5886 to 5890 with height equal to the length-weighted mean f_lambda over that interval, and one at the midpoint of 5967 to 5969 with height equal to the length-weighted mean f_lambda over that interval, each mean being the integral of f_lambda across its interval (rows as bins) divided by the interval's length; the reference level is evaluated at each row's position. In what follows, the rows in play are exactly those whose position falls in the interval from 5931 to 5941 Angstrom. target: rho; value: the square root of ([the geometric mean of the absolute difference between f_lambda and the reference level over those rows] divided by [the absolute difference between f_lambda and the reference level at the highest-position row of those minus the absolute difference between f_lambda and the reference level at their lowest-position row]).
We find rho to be 0.8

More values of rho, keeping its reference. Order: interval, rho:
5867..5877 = 0.5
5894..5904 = 1.5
